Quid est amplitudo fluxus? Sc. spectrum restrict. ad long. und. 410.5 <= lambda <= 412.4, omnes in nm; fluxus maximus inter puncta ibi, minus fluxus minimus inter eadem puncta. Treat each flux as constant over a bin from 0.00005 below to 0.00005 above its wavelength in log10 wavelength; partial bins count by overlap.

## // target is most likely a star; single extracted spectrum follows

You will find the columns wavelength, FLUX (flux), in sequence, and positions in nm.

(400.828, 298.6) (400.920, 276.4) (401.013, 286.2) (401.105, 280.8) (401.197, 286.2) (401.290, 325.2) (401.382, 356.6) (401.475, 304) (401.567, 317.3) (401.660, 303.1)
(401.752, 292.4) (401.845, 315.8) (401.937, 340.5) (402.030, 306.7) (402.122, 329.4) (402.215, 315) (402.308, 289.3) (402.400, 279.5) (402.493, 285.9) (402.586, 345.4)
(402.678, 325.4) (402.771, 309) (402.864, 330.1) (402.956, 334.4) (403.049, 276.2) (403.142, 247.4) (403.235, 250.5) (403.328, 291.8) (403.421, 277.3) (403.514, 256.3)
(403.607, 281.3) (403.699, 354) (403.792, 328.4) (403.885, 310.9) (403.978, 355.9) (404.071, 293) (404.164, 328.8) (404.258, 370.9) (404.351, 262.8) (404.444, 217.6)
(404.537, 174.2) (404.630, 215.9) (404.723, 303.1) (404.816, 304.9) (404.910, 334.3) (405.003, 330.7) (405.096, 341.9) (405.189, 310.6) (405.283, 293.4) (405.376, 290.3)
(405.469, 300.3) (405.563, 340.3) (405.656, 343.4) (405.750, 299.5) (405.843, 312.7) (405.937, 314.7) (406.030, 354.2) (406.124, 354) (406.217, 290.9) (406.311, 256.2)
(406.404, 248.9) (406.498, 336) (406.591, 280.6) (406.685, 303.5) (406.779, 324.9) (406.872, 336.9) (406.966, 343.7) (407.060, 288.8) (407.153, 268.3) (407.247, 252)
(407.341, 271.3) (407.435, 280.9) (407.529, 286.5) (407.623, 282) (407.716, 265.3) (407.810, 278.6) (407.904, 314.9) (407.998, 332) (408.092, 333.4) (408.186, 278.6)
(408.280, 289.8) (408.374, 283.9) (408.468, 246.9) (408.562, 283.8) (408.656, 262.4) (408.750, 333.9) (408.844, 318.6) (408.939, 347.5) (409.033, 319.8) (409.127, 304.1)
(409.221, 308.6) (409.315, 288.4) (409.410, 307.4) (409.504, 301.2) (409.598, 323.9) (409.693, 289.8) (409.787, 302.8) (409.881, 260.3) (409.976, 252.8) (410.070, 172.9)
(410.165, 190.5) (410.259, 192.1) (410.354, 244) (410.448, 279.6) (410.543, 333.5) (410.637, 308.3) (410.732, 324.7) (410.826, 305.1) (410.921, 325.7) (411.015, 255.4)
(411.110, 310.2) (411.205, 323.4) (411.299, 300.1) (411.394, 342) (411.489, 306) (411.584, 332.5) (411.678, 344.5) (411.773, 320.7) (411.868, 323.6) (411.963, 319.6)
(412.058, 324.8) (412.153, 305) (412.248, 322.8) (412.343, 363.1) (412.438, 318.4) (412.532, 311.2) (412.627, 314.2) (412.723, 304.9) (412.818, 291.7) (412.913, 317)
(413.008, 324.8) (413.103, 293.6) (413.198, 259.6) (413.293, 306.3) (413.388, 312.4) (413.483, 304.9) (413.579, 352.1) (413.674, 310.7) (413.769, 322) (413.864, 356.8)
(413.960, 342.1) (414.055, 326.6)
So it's 108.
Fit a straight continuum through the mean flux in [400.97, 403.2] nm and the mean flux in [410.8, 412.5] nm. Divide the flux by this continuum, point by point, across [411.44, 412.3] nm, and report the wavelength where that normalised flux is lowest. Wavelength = 412.153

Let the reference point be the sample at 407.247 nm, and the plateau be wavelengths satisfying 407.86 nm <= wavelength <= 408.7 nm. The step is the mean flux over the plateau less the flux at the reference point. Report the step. 40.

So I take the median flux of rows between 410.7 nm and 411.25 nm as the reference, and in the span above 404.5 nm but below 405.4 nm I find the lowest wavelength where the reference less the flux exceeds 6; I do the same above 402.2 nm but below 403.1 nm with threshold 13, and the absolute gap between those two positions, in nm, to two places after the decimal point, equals 2.23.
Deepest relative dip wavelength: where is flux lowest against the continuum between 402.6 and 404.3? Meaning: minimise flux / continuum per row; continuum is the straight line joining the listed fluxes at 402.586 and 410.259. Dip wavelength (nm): 403.142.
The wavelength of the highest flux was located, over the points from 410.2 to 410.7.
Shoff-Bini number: 410.543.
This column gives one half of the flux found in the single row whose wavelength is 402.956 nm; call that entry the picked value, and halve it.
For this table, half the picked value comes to 167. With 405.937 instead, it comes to 157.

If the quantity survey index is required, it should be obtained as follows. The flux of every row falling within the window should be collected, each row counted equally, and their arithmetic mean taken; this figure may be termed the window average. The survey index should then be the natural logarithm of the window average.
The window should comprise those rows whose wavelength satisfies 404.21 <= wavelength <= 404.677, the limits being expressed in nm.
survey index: 5.51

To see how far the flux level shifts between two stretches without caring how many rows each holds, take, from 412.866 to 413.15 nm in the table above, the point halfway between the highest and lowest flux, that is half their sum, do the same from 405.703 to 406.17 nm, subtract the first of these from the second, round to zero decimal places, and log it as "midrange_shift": 18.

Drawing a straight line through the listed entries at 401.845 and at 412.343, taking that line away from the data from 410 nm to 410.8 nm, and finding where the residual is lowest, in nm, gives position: 410.070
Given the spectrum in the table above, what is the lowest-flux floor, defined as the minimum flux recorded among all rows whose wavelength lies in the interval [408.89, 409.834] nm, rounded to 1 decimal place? 288.4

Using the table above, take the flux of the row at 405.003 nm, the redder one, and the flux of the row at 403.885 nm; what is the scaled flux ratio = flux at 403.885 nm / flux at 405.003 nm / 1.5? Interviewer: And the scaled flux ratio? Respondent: 0.63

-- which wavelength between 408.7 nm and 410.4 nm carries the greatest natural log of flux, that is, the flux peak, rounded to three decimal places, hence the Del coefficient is 408.939 nm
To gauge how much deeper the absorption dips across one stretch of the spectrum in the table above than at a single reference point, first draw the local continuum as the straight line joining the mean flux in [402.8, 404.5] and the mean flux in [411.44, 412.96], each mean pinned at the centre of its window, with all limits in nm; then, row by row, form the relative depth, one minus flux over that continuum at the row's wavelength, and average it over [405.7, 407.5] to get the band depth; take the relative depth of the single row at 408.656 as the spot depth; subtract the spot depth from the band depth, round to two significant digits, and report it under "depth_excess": -0.14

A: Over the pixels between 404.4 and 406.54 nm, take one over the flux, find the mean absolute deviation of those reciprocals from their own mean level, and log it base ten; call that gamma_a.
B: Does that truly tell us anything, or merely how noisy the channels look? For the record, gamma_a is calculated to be -3.31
